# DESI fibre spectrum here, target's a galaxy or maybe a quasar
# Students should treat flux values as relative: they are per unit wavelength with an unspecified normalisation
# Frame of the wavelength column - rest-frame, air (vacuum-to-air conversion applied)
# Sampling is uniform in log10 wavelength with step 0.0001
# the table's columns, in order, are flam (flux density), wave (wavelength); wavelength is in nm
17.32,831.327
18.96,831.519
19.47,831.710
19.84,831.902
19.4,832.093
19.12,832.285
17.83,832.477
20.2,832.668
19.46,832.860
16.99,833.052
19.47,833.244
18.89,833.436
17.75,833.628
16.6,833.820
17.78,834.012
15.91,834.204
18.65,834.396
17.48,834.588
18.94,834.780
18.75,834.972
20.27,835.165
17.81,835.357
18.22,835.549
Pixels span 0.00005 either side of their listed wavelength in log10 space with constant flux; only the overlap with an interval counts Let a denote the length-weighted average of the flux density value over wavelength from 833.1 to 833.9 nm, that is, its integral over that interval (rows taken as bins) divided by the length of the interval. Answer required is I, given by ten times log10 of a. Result 12.6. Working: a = 18.1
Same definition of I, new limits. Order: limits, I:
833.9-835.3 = 12.6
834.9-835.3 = 12.9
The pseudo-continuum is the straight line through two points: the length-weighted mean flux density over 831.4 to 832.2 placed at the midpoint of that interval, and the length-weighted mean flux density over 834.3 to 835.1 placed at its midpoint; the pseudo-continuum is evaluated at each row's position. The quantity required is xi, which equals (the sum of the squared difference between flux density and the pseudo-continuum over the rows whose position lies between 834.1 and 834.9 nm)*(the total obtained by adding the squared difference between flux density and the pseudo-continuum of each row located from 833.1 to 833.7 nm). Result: 13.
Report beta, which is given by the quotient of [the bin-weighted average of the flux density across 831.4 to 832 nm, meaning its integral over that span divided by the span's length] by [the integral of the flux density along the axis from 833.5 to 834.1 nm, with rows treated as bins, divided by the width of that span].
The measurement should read 1.11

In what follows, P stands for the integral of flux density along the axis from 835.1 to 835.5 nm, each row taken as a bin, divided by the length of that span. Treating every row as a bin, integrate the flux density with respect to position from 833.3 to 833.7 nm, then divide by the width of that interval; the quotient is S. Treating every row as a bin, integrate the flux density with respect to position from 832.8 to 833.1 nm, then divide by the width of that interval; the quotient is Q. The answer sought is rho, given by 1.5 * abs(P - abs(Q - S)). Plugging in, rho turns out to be 28.0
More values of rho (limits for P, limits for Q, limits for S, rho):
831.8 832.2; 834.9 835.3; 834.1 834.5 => 26.3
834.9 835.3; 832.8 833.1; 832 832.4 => 27.7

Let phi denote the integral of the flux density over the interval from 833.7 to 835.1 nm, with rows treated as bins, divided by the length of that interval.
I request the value 17.8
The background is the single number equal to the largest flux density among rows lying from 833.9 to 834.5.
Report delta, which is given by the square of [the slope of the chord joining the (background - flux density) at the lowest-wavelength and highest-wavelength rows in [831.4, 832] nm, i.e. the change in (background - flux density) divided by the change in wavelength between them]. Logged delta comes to 5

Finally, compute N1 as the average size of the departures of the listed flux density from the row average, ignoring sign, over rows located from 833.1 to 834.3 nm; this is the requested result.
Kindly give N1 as 0.99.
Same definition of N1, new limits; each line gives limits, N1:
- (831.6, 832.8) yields 0.56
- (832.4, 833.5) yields 0.93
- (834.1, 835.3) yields 1.09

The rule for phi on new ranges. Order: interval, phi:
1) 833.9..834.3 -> 16.8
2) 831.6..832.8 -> 19.3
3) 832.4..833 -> 19.1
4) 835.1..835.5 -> 18.9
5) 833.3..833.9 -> 17.9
